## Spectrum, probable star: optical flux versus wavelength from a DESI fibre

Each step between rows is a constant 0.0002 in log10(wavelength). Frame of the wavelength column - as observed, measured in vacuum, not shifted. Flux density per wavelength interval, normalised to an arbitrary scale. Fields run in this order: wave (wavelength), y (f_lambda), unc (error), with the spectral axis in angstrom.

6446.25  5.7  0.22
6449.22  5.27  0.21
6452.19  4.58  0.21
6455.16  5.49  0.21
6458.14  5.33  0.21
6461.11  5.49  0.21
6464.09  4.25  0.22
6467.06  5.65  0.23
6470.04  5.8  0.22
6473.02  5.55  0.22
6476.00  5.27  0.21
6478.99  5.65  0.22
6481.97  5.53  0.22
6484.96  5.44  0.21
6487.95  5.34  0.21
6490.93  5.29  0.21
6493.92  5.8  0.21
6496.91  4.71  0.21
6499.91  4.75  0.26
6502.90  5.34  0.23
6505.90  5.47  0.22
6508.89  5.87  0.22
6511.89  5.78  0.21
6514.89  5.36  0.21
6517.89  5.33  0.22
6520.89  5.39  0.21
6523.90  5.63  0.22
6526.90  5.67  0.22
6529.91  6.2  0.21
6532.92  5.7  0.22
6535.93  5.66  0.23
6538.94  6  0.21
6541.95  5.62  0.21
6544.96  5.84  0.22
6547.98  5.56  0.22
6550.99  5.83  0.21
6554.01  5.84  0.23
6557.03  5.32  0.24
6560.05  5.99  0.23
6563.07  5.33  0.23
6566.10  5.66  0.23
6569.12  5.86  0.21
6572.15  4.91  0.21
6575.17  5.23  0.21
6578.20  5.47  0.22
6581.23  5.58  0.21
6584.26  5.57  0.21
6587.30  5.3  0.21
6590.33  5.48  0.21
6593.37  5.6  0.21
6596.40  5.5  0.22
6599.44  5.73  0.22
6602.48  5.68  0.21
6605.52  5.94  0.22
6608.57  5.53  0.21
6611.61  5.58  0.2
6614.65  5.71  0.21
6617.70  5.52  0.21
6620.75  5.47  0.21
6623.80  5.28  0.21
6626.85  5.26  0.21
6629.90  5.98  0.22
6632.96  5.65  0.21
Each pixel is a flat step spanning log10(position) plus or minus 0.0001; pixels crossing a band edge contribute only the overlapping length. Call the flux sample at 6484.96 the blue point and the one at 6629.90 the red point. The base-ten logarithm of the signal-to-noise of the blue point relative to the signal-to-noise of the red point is -0.02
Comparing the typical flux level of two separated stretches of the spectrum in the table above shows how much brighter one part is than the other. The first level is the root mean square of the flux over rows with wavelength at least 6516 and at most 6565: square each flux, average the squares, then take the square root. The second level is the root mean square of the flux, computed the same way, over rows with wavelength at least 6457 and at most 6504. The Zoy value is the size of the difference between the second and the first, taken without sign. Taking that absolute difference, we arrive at 0.35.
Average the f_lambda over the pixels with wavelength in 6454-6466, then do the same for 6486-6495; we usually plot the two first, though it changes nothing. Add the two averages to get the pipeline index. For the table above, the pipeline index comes 10.6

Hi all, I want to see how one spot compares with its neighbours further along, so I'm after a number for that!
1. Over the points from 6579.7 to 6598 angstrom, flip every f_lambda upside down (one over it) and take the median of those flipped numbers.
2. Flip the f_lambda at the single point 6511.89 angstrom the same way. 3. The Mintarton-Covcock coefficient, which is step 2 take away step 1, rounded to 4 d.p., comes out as -0.0077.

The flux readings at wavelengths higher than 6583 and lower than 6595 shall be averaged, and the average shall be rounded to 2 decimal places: 5.49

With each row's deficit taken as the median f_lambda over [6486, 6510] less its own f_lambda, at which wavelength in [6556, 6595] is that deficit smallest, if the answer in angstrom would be 6560.05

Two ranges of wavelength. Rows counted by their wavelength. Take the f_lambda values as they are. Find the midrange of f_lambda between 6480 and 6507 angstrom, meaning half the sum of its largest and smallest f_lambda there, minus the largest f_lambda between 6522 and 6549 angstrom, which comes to -0.9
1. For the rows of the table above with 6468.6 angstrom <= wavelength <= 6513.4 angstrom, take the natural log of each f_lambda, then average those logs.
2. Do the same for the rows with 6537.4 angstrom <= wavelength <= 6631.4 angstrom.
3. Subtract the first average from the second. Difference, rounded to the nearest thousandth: 0.028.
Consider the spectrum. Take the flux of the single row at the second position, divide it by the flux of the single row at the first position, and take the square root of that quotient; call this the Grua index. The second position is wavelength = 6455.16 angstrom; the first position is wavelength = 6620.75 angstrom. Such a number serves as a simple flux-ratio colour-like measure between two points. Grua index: 1.00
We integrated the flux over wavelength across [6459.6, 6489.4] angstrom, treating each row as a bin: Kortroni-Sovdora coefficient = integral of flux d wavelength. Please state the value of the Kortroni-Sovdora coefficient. 161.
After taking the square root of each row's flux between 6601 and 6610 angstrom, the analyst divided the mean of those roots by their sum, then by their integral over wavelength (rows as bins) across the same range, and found 0.015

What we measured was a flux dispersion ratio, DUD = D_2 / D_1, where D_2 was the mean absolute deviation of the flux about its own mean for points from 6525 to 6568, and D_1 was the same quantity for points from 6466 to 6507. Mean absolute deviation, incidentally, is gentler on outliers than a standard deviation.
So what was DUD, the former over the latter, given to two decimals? 0.78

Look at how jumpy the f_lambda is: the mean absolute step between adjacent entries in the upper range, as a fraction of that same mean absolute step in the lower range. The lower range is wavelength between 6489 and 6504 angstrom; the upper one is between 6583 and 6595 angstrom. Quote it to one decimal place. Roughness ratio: 0.3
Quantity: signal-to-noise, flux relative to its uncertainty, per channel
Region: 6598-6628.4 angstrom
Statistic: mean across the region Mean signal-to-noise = 26.4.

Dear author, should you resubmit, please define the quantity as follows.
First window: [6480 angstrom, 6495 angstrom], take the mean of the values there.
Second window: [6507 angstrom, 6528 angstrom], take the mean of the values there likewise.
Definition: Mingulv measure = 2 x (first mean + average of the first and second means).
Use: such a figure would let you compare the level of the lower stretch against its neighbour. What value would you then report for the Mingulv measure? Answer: 22.0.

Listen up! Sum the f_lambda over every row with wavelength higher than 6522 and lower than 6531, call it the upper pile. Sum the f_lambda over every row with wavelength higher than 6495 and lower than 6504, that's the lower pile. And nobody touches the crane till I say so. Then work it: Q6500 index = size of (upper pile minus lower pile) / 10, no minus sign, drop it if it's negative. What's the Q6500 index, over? 0.27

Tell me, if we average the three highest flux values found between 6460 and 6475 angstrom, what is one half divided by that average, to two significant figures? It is 0.088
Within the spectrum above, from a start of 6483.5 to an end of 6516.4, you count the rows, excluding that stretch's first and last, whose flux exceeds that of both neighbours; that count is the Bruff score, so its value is 2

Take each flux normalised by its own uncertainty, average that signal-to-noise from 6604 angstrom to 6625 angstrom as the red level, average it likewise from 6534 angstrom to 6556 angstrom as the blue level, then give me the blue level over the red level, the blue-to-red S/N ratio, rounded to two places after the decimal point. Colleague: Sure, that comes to 0.99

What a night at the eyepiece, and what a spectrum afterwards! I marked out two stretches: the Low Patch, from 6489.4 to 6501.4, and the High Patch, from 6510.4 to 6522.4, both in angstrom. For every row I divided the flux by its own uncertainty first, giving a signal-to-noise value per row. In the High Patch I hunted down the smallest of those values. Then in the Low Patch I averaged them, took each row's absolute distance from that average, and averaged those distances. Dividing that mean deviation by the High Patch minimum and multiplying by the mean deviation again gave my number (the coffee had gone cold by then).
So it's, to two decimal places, 0.38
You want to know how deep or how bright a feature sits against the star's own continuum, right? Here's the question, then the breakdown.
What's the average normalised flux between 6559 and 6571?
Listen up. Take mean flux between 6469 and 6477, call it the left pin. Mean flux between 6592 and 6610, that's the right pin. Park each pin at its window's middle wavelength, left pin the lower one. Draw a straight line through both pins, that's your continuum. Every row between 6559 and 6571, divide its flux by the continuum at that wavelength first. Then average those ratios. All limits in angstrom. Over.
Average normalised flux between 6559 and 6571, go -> 1.01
